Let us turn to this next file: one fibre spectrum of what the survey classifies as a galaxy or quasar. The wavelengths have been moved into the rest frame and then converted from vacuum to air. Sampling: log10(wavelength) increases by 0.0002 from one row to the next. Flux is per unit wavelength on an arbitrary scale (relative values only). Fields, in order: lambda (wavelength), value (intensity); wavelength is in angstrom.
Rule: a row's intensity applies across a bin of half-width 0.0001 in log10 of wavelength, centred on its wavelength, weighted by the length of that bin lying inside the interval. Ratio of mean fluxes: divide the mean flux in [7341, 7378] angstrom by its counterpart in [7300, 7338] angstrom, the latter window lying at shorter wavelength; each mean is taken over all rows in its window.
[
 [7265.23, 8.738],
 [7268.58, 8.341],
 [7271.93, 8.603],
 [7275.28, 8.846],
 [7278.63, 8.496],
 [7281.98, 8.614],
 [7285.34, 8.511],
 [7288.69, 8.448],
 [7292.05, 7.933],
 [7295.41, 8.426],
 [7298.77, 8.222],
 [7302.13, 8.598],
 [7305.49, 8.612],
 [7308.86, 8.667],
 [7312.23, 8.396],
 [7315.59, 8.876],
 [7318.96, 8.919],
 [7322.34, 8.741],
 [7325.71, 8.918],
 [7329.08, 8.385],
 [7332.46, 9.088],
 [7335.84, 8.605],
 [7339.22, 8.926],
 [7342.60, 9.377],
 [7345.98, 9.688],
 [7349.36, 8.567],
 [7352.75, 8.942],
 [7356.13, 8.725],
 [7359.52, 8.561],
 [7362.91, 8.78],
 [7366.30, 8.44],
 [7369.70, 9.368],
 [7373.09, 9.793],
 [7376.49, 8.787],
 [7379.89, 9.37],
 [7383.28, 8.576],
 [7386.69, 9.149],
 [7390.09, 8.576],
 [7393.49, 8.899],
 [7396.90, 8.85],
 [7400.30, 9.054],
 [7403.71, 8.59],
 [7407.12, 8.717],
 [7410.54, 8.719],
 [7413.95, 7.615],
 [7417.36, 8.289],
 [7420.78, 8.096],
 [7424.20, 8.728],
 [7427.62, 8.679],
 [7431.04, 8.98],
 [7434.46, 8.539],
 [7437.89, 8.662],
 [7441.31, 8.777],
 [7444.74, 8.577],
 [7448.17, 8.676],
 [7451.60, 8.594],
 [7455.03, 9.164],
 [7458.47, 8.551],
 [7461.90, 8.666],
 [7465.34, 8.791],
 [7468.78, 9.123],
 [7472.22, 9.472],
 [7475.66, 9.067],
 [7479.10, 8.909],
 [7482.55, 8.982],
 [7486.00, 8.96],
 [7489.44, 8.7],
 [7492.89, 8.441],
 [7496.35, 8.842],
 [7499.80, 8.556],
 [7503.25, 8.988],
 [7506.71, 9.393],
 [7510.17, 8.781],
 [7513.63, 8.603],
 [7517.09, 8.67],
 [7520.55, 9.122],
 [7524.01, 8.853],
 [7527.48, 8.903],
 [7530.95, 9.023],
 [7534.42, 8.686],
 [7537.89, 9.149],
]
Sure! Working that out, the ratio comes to 1.03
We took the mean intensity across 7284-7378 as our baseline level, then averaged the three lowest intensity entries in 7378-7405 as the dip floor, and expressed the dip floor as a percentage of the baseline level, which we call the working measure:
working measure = 98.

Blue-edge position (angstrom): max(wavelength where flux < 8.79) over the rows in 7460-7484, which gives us 7461.90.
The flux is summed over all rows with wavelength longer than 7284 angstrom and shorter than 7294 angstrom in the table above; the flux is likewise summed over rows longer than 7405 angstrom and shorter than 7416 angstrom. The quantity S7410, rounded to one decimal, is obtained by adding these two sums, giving 49.9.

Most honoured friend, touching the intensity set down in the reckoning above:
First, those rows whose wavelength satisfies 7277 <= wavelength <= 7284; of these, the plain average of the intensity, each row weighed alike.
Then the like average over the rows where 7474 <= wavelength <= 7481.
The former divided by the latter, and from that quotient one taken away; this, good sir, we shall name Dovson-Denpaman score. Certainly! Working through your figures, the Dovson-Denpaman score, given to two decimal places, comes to -0.05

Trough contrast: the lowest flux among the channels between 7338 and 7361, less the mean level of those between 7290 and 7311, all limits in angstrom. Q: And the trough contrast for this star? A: 0.15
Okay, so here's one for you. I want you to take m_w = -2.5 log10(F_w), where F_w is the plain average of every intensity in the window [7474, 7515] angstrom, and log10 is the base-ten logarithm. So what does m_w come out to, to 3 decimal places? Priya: -2.368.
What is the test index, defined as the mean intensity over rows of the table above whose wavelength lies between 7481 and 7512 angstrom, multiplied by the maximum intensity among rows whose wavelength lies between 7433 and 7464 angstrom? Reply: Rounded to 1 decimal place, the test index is 81.1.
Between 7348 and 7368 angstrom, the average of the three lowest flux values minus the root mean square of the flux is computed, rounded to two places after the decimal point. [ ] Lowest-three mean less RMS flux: -0.15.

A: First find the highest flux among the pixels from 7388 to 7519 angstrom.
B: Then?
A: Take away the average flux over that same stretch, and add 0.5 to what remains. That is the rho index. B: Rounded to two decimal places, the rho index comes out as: 1.23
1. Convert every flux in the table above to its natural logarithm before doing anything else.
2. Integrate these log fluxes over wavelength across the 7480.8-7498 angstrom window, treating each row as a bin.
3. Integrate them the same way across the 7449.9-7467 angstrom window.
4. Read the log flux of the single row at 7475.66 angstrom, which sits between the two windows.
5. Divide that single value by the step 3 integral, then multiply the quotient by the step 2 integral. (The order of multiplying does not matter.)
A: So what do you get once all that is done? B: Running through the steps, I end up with 2.22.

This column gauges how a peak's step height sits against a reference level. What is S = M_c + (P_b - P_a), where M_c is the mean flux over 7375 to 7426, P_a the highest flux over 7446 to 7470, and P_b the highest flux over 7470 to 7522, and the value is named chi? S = 9.0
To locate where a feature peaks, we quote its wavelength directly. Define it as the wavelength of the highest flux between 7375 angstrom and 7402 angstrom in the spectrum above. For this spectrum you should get 7379.89 angstrom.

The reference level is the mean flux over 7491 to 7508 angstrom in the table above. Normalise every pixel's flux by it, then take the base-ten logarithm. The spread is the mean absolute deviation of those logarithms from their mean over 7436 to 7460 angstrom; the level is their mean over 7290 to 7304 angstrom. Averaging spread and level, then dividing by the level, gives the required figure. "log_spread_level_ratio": 0.37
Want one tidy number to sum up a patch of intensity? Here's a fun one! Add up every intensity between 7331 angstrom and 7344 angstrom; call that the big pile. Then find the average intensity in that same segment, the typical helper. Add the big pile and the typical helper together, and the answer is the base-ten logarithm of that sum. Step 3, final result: 1.65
